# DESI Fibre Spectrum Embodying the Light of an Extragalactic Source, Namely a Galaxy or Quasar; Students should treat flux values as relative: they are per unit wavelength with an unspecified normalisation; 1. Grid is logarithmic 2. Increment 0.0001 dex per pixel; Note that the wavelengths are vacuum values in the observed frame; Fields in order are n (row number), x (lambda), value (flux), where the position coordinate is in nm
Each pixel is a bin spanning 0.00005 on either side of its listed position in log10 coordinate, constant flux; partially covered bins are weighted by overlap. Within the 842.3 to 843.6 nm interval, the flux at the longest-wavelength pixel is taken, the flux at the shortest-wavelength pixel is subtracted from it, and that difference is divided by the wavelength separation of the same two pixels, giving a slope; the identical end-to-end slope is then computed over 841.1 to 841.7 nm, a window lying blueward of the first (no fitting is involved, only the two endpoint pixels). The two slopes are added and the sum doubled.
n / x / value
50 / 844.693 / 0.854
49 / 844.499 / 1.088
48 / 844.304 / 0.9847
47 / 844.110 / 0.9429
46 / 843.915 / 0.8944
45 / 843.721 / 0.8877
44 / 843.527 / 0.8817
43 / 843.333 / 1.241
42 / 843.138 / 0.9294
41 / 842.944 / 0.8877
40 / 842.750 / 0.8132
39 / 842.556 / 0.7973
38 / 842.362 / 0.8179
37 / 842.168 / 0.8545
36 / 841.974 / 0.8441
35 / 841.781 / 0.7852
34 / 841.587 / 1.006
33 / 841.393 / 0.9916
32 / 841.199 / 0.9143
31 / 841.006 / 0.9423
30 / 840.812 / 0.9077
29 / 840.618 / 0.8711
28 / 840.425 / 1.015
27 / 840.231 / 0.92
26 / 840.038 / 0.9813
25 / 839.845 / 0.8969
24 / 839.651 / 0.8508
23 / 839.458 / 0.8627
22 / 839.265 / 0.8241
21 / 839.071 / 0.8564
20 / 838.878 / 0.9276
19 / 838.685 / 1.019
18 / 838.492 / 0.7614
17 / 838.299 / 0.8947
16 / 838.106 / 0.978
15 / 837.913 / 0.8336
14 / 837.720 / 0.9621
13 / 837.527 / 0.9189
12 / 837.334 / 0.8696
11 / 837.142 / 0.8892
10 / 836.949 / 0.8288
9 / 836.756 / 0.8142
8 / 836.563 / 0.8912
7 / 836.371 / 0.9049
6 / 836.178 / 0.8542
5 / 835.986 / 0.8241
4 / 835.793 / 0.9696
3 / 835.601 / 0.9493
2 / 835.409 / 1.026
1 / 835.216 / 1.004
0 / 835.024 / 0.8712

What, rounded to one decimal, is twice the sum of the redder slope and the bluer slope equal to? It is 0.6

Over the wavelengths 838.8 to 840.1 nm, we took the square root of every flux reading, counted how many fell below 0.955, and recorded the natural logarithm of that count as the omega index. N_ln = 1.61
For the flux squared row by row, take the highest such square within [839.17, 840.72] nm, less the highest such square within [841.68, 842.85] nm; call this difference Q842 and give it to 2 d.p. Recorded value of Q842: 0.30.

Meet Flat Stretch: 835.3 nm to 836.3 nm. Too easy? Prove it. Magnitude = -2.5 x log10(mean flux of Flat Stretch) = 0.085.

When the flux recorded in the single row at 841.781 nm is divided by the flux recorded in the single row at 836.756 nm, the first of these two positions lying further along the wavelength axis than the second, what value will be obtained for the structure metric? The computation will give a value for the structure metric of 0.96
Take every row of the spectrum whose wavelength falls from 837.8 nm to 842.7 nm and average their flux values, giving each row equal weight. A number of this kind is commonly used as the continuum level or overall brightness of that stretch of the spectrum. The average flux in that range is 0.894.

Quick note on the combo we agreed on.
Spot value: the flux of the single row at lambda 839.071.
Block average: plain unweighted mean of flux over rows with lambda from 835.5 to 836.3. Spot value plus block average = 1.76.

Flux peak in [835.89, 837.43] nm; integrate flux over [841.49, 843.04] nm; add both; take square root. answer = 1.49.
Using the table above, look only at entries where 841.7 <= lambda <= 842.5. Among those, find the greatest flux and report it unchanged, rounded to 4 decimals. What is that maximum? 0.8545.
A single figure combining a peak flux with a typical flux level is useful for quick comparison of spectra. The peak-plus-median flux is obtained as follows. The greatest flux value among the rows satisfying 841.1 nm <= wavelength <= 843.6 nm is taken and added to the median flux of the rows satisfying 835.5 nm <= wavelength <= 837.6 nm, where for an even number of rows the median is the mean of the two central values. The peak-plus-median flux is 2.130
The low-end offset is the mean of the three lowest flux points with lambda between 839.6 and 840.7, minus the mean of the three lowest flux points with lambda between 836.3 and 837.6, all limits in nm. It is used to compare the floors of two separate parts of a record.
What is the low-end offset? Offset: 0.04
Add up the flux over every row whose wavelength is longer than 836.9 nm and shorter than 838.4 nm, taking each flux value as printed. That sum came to 7.17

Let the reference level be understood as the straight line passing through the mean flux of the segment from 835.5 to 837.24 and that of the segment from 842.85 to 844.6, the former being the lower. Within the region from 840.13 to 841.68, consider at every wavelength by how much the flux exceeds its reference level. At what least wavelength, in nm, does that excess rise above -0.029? 840.231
